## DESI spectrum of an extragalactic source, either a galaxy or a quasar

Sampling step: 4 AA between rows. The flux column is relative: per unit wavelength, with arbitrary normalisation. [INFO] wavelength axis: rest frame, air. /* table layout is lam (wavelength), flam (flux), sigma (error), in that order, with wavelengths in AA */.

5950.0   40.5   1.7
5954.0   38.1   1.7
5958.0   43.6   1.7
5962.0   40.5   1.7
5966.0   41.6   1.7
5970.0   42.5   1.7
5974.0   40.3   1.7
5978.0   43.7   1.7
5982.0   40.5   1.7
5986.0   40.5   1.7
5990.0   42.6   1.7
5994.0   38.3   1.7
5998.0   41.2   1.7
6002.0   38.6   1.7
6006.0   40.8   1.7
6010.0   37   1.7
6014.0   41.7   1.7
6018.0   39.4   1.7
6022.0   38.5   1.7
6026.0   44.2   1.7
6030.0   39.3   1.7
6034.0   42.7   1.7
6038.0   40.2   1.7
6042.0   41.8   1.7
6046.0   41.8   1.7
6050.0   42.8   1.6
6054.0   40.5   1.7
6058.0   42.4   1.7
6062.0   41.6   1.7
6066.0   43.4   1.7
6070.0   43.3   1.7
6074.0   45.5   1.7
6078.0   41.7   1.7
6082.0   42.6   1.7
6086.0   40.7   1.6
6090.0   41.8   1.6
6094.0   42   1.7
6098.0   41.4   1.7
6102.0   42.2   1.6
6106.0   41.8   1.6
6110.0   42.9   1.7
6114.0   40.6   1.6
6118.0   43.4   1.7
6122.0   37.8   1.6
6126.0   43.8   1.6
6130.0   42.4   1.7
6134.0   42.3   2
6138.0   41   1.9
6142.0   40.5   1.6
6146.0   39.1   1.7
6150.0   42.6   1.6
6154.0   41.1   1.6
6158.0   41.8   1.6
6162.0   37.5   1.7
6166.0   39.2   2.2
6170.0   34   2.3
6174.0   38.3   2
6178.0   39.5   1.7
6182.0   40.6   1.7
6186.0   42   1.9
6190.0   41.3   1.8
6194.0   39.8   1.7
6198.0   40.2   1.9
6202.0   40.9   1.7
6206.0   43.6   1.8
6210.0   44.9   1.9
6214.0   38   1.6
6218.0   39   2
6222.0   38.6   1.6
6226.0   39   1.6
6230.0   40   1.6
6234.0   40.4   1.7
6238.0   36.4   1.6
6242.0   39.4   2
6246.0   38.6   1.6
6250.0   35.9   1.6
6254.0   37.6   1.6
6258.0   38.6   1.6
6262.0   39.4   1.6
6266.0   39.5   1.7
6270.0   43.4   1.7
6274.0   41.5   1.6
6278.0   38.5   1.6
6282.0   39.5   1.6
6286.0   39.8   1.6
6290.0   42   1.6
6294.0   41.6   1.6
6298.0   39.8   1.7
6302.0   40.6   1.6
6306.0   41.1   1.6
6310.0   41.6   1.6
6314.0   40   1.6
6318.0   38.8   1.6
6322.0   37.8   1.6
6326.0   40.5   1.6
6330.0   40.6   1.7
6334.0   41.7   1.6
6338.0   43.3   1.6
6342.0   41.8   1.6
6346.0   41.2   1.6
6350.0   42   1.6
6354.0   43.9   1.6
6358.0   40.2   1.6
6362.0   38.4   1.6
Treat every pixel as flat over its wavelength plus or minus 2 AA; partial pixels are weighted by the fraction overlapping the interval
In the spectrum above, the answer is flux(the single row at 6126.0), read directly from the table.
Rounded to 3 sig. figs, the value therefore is 43.8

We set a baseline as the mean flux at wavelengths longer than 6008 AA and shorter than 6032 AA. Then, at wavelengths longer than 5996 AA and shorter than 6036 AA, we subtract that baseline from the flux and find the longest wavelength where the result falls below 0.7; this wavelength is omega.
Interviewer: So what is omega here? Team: 6030.0 AA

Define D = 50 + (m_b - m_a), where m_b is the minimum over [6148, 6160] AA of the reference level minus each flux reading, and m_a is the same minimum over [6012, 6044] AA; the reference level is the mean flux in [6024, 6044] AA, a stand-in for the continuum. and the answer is 51.6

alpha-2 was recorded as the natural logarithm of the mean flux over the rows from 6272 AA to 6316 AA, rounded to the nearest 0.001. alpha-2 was 3.702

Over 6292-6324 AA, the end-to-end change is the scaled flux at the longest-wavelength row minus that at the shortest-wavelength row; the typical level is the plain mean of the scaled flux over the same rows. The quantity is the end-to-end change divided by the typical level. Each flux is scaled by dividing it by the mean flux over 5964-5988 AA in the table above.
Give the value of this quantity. -0.095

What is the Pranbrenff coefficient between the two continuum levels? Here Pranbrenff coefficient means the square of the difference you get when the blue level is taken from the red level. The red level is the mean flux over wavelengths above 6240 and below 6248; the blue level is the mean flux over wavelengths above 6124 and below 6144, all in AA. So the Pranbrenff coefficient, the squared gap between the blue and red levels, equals 9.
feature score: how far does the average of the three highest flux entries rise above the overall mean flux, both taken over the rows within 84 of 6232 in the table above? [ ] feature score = 4.0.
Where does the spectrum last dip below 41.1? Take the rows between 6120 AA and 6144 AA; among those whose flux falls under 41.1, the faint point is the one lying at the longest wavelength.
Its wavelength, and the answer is 6142.0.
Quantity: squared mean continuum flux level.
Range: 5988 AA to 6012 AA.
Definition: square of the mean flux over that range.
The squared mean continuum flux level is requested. 1580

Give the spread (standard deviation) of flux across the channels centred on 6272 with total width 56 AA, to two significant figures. 1.9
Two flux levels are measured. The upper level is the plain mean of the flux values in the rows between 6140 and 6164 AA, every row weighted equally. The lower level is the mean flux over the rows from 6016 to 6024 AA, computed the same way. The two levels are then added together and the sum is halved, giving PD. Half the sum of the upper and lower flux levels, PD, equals 39.7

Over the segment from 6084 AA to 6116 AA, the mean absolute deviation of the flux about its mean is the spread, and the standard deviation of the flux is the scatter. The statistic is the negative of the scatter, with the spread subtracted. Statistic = -1.3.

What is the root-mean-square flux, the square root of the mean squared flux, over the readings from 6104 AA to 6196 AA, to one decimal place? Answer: 40.6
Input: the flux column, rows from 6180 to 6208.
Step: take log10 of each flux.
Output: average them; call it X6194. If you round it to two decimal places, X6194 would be 1.61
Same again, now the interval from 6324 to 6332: 1.61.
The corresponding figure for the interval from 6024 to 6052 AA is 1.62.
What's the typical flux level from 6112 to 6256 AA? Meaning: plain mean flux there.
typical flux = 40.0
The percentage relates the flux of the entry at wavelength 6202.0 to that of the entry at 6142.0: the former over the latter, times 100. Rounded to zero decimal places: 101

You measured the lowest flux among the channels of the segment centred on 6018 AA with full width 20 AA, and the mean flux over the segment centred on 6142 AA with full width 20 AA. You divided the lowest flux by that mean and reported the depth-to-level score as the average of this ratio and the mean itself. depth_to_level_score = 21.0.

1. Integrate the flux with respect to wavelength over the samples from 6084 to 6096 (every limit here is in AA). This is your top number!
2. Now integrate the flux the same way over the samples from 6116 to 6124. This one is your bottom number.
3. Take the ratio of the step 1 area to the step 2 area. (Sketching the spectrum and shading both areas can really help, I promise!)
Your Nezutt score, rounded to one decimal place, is 1.5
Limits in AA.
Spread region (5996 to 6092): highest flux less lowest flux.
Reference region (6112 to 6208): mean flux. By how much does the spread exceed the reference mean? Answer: -32.1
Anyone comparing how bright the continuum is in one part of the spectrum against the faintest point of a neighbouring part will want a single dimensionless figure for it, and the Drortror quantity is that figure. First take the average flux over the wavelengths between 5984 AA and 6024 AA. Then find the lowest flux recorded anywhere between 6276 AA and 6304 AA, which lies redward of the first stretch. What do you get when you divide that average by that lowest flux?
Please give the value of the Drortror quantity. 1.04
